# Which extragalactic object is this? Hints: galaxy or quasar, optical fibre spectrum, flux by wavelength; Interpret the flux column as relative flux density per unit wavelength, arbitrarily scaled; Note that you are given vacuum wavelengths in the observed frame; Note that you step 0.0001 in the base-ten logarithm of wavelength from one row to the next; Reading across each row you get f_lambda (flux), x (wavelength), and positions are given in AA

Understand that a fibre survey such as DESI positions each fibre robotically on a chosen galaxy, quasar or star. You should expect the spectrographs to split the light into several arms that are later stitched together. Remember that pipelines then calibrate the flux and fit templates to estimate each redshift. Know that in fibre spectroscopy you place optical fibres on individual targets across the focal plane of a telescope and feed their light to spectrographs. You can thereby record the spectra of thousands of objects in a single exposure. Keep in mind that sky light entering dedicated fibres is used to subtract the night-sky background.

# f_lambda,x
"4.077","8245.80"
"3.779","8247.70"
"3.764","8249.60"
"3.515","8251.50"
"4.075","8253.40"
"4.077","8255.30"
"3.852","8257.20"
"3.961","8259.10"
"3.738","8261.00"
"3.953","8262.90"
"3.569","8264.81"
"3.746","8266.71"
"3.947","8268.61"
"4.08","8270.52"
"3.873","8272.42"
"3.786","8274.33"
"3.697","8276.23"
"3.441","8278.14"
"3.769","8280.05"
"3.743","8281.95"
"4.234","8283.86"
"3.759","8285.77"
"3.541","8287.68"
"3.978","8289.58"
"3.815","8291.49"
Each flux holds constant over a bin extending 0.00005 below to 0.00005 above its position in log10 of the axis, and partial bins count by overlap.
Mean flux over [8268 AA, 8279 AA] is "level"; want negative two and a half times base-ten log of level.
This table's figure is -1.45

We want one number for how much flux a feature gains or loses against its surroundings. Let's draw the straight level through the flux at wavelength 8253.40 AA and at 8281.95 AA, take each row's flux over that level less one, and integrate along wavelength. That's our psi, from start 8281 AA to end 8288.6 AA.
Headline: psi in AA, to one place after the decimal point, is 0.2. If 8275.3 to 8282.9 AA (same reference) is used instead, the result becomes -0.2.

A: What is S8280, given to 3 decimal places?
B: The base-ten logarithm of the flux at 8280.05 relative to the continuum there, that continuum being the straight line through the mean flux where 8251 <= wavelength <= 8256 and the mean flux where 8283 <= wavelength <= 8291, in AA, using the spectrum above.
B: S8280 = -0.013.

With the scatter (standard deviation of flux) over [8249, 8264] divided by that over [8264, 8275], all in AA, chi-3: 1.1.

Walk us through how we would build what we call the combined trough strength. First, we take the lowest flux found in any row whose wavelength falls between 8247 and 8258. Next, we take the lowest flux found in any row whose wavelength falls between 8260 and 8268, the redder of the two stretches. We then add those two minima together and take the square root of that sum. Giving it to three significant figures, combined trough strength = 2.66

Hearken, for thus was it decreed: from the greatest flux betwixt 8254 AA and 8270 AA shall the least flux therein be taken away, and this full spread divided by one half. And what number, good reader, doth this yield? 1.02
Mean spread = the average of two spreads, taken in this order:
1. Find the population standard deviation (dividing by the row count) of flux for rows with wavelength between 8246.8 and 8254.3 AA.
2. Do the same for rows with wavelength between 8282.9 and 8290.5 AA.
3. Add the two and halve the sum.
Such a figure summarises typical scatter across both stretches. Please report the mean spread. 0.23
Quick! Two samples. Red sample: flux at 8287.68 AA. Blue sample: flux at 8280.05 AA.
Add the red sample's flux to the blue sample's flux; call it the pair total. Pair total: 7.31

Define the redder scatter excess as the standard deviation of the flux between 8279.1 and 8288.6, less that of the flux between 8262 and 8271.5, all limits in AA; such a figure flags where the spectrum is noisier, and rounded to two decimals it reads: 0.05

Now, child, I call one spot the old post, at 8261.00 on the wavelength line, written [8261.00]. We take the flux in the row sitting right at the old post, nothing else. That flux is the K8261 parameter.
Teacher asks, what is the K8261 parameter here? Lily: 3.738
